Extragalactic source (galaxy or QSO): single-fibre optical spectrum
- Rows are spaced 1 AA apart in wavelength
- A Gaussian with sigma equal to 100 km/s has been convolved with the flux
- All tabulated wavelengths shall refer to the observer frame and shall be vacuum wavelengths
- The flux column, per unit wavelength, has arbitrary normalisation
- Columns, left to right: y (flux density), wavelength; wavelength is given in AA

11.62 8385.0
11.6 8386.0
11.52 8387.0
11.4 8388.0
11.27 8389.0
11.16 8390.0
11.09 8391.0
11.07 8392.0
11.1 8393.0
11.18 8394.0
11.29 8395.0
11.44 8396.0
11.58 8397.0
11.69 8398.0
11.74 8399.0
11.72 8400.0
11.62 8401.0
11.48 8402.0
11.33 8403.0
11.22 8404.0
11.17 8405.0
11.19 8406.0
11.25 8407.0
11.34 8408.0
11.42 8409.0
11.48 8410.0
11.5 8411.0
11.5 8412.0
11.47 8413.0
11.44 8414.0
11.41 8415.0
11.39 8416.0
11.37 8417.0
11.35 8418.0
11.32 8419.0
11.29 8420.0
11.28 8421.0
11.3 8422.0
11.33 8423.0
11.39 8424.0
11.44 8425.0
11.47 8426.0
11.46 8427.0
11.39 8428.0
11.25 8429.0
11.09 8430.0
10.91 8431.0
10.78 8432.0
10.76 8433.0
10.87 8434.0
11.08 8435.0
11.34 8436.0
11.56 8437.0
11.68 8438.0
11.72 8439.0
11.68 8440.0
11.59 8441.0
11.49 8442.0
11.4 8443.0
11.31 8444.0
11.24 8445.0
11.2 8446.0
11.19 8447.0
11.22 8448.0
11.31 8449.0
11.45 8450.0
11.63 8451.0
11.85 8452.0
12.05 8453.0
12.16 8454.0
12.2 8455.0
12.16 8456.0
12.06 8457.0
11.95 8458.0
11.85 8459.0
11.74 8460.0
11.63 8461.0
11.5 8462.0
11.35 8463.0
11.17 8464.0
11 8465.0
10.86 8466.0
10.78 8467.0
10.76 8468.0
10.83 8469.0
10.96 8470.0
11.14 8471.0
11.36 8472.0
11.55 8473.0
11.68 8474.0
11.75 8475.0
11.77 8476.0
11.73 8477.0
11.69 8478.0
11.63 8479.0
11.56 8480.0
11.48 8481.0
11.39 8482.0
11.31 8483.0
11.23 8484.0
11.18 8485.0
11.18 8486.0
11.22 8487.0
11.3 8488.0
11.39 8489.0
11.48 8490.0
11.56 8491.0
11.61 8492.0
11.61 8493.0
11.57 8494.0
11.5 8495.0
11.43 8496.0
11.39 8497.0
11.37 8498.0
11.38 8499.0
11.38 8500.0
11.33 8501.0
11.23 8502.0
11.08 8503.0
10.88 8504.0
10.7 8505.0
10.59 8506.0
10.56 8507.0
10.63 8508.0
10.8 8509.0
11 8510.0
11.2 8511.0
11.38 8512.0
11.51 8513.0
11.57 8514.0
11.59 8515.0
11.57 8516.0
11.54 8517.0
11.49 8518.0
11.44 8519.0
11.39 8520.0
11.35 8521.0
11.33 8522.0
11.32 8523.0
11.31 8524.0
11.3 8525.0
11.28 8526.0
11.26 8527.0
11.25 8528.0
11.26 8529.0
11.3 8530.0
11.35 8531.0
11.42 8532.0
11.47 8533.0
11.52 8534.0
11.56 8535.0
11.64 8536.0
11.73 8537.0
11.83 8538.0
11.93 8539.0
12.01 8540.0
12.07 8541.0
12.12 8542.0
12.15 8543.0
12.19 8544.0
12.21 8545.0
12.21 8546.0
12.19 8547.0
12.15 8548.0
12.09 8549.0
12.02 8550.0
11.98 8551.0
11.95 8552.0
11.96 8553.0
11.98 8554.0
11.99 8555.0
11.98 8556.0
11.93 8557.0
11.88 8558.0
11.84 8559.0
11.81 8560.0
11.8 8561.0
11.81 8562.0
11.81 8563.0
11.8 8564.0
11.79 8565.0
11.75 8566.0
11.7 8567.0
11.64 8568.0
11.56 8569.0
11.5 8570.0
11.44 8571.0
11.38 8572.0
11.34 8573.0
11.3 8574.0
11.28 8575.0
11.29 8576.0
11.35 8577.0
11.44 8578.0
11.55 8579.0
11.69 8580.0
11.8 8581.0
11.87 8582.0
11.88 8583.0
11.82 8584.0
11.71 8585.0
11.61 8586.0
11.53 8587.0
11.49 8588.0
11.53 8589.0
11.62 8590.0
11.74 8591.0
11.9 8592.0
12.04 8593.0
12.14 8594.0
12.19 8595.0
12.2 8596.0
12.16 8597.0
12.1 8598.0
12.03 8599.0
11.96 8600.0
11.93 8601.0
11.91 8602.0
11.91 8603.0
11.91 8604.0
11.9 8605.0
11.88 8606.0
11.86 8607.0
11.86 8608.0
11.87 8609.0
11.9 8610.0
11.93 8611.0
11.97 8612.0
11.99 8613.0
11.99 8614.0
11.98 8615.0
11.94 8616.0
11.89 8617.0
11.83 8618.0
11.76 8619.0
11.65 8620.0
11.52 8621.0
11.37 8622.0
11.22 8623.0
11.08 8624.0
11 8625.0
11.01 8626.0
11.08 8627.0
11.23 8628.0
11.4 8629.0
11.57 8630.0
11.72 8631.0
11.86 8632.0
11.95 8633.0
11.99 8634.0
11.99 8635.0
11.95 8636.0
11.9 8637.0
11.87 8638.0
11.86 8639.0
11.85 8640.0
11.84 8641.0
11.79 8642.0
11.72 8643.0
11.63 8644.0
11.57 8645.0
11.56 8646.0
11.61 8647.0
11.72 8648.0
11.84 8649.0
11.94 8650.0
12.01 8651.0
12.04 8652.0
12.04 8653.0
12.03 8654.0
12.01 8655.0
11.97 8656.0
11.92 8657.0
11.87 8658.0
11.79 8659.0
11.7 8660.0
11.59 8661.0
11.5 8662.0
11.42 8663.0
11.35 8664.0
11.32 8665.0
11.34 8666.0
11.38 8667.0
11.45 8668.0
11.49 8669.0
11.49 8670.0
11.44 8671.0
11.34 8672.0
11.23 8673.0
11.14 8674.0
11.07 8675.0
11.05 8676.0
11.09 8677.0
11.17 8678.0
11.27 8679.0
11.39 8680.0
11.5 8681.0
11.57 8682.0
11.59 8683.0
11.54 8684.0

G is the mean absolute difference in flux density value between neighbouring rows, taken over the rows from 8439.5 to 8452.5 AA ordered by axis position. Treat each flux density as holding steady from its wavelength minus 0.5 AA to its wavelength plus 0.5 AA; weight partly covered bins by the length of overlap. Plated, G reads 0.10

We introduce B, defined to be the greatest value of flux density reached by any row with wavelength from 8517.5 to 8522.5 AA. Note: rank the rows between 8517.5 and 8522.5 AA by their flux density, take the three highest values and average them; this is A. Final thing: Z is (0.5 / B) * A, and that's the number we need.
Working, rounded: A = 11.4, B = 11.49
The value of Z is 0.498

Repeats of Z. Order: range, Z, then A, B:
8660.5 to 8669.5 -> 0.497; 11.5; 11.59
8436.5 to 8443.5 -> 0.499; 11.7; 11.72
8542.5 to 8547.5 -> 0.500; 12.2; 12.21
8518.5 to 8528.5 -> 0.498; 11.4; 11.44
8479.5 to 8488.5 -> 0.496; 11.5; 11.56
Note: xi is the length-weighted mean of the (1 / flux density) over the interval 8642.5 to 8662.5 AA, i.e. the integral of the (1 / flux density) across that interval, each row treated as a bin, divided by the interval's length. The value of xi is 0.0847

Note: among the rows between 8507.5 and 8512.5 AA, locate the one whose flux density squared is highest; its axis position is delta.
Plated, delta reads 8512.0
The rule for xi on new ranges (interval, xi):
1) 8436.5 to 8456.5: 0.0862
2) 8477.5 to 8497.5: 0.0875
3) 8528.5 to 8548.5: 0.0847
